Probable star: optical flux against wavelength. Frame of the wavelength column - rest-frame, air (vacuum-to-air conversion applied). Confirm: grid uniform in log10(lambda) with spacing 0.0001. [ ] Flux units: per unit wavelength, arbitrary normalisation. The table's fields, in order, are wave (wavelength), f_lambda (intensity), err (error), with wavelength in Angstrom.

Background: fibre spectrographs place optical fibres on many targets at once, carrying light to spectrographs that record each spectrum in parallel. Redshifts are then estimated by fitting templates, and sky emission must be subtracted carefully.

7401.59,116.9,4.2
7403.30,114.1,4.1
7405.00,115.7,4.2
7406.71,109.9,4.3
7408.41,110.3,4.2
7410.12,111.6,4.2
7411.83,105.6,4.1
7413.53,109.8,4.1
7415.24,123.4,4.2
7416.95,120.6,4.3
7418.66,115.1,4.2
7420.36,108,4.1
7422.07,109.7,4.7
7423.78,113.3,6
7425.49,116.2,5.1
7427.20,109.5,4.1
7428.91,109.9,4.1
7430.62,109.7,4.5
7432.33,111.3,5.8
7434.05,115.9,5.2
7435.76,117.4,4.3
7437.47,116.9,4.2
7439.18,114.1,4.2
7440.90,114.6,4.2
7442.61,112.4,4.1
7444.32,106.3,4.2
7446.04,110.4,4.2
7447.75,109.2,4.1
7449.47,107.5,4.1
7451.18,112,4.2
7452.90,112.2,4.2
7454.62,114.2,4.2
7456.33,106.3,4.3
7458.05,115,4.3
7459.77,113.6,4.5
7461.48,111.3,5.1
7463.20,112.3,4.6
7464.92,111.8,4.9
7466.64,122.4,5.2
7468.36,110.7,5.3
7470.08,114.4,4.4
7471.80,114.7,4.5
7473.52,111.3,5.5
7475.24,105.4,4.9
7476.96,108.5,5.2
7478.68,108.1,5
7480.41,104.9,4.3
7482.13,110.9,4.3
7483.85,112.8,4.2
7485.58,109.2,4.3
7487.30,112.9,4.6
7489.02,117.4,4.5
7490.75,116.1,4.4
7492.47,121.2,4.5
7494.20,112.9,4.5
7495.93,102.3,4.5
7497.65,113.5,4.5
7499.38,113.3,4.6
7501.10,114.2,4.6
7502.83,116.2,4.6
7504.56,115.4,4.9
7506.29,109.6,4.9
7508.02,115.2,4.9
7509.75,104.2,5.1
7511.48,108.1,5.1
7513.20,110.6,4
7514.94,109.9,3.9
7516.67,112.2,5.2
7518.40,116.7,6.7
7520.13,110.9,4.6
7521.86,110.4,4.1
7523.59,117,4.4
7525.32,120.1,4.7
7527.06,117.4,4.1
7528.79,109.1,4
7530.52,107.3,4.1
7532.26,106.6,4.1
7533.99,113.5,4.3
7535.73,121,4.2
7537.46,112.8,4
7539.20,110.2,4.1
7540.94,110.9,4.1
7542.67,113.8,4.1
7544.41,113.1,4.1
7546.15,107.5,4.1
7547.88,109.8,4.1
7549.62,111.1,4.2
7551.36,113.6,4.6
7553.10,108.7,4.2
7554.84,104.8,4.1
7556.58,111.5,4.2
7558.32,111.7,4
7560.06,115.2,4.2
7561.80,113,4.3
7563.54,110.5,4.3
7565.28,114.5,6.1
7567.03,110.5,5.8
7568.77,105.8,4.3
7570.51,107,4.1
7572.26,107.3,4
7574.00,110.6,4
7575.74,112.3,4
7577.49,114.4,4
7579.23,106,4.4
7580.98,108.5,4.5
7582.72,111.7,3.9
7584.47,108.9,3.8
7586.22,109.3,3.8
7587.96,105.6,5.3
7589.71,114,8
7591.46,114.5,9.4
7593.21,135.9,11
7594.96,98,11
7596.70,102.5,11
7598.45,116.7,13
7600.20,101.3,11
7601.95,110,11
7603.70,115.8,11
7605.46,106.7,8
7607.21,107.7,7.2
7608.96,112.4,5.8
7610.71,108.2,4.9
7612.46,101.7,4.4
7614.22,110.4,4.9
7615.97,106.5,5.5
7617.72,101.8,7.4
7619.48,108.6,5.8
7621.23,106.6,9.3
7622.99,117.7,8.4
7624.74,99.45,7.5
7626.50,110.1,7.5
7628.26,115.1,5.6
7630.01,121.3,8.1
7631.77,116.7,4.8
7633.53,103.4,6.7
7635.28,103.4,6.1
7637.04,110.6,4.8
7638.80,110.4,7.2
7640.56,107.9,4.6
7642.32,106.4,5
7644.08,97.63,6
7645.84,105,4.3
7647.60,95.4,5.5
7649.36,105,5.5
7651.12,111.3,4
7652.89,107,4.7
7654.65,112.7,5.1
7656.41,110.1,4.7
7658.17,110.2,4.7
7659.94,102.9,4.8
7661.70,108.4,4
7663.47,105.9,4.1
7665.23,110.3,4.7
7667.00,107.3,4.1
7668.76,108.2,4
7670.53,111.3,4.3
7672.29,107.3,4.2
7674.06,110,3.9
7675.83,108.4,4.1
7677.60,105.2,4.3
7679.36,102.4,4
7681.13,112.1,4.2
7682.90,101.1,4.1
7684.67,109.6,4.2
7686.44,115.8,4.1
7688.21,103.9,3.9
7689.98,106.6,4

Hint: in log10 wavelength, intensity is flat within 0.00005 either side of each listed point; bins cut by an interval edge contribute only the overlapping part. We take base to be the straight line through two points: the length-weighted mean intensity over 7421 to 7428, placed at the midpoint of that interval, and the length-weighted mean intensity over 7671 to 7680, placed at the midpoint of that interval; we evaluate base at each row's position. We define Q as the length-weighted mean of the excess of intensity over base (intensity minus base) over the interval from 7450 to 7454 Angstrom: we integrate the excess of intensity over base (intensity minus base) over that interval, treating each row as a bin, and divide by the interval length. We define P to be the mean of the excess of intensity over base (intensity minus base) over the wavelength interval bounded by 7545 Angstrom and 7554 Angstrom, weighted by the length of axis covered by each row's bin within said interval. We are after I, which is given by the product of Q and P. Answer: 0.24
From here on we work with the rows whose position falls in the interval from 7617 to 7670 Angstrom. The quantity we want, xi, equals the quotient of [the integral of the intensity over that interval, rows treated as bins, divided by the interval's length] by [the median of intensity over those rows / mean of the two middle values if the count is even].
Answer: 1.00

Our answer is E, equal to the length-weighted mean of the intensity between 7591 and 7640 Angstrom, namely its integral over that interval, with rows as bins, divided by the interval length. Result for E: 110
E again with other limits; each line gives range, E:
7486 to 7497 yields 114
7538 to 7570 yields 111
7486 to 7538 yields 113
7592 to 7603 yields 111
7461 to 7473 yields 114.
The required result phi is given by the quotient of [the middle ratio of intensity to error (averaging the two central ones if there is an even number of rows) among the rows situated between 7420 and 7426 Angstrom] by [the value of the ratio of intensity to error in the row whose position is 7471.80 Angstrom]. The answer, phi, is 0.90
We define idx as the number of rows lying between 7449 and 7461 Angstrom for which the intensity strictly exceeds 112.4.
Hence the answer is 3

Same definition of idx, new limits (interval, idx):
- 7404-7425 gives 5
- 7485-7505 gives 10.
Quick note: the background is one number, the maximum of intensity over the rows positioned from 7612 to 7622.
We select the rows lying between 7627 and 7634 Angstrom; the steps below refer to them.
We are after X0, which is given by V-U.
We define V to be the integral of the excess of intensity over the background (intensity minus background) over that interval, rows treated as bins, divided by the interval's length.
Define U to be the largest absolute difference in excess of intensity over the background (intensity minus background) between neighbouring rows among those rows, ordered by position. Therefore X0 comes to -9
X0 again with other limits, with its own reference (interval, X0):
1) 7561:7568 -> -2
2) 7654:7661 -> -9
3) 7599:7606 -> -11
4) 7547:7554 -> -5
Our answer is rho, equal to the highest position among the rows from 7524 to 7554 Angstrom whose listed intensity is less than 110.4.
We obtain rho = 7553.10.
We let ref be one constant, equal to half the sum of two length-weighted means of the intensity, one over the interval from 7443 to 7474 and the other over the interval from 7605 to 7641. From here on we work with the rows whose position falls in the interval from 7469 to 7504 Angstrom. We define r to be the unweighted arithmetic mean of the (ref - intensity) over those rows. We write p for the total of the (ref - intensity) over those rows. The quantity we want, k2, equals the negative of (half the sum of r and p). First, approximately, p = -31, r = -1.5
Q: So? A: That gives 16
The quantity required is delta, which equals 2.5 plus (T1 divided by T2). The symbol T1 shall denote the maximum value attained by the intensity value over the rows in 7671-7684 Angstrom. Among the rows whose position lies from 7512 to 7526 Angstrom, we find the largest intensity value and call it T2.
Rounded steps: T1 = 112.1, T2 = 120.1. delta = 3.43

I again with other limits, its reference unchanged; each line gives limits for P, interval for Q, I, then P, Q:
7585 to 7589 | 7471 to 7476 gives 0.53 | -1.0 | -0.5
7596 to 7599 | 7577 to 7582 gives 0.24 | 0.6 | 0.4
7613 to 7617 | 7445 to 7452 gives 1.20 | -0.6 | -1.9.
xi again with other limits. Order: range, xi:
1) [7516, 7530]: 1.00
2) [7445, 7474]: 1.00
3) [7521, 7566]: 1.00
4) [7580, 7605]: 1.01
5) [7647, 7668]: 1.00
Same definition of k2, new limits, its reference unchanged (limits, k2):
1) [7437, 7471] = 20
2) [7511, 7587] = 18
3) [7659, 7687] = -22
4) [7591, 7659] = -34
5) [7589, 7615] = -1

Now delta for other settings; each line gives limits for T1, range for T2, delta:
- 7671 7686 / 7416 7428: 3.43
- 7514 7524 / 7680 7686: 3.54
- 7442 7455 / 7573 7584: 3.50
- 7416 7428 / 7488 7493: 3.50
